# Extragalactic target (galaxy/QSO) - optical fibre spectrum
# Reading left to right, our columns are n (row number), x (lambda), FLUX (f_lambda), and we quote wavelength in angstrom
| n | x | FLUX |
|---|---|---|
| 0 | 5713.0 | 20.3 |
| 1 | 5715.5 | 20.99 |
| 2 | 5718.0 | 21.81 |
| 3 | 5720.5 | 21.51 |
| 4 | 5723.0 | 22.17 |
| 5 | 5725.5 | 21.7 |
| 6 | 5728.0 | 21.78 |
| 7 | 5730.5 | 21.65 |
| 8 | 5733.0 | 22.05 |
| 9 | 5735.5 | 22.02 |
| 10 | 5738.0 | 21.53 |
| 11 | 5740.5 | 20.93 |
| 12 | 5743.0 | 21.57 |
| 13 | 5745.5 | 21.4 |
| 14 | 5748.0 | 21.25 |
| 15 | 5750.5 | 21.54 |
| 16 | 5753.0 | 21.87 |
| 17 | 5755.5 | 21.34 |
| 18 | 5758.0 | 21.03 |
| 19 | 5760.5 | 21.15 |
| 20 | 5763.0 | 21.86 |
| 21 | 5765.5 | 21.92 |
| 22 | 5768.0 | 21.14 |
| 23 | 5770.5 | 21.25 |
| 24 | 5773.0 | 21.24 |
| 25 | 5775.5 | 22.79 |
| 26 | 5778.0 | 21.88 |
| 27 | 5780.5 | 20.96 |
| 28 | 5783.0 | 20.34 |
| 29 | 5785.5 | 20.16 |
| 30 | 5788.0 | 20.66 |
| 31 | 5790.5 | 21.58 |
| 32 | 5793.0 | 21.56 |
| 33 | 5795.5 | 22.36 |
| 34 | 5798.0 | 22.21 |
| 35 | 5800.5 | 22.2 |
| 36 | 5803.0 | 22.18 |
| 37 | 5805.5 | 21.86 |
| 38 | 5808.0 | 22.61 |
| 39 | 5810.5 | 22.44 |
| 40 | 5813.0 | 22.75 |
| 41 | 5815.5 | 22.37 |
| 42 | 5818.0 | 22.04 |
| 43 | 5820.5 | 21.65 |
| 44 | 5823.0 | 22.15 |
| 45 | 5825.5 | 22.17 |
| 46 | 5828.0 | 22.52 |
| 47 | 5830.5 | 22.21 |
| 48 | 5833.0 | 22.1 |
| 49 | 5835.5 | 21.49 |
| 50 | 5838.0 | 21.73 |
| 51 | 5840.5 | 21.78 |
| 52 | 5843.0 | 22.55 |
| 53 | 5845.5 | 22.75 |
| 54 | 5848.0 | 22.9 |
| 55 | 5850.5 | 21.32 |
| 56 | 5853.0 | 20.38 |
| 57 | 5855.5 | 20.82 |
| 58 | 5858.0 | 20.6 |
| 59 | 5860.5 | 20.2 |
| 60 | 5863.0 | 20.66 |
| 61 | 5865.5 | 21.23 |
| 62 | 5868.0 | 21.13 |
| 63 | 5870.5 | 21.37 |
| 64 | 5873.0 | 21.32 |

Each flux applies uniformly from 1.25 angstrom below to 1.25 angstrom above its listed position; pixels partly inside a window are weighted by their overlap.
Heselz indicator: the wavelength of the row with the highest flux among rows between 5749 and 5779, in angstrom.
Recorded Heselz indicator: 5775.5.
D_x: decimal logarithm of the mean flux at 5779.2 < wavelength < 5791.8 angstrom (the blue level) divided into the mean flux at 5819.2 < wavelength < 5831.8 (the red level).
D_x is 0.028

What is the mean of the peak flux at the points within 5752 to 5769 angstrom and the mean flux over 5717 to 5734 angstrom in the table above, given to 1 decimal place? 21.9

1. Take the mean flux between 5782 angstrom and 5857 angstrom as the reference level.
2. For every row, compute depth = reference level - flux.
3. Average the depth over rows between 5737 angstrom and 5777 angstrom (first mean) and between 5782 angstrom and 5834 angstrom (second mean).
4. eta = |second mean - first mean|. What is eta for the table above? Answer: 0.4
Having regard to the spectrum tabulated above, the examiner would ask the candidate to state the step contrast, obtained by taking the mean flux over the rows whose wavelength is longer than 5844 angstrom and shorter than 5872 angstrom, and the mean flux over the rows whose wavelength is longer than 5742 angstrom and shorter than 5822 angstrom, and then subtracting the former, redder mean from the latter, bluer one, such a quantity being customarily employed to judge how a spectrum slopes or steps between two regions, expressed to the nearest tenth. 0.4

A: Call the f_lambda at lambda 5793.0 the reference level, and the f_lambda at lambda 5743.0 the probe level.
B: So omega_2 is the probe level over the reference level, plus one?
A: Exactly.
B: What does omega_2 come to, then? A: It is 2.00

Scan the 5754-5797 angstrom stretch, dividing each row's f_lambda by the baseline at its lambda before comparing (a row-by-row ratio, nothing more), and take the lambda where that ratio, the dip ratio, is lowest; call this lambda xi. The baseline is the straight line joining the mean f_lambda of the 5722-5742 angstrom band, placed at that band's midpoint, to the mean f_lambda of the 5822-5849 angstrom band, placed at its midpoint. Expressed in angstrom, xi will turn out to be 5785.5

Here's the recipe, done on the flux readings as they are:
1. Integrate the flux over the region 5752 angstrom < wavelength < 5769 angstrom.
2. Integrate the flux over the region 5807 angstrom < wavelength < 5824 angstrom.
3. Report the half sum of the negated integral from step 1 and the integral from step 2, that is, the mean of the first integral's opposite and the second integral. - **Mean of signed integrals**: 7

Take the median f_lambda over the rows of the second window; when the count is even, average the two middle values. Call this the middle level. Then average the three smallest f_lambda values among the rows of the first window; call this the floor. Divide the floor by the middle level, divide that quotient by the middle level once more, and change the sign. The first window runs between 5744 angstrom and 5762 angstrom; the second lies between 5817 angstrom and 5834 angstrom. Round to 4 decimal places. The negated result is -0.0431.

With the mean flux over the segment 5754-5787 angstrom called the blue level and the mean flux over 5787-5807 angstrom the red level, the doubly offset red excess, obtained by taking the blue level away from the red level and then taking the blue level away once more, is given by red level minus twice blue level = -20.8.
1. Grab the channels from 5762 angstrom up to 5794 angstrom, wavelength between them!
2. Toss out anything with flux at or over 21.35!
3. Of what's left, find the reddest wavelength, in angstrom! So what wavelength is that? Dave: 5788.0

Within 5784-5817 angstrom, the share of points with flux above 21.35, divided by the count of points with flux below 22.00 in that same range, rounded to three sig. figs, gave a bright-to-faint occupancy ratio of 0.169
